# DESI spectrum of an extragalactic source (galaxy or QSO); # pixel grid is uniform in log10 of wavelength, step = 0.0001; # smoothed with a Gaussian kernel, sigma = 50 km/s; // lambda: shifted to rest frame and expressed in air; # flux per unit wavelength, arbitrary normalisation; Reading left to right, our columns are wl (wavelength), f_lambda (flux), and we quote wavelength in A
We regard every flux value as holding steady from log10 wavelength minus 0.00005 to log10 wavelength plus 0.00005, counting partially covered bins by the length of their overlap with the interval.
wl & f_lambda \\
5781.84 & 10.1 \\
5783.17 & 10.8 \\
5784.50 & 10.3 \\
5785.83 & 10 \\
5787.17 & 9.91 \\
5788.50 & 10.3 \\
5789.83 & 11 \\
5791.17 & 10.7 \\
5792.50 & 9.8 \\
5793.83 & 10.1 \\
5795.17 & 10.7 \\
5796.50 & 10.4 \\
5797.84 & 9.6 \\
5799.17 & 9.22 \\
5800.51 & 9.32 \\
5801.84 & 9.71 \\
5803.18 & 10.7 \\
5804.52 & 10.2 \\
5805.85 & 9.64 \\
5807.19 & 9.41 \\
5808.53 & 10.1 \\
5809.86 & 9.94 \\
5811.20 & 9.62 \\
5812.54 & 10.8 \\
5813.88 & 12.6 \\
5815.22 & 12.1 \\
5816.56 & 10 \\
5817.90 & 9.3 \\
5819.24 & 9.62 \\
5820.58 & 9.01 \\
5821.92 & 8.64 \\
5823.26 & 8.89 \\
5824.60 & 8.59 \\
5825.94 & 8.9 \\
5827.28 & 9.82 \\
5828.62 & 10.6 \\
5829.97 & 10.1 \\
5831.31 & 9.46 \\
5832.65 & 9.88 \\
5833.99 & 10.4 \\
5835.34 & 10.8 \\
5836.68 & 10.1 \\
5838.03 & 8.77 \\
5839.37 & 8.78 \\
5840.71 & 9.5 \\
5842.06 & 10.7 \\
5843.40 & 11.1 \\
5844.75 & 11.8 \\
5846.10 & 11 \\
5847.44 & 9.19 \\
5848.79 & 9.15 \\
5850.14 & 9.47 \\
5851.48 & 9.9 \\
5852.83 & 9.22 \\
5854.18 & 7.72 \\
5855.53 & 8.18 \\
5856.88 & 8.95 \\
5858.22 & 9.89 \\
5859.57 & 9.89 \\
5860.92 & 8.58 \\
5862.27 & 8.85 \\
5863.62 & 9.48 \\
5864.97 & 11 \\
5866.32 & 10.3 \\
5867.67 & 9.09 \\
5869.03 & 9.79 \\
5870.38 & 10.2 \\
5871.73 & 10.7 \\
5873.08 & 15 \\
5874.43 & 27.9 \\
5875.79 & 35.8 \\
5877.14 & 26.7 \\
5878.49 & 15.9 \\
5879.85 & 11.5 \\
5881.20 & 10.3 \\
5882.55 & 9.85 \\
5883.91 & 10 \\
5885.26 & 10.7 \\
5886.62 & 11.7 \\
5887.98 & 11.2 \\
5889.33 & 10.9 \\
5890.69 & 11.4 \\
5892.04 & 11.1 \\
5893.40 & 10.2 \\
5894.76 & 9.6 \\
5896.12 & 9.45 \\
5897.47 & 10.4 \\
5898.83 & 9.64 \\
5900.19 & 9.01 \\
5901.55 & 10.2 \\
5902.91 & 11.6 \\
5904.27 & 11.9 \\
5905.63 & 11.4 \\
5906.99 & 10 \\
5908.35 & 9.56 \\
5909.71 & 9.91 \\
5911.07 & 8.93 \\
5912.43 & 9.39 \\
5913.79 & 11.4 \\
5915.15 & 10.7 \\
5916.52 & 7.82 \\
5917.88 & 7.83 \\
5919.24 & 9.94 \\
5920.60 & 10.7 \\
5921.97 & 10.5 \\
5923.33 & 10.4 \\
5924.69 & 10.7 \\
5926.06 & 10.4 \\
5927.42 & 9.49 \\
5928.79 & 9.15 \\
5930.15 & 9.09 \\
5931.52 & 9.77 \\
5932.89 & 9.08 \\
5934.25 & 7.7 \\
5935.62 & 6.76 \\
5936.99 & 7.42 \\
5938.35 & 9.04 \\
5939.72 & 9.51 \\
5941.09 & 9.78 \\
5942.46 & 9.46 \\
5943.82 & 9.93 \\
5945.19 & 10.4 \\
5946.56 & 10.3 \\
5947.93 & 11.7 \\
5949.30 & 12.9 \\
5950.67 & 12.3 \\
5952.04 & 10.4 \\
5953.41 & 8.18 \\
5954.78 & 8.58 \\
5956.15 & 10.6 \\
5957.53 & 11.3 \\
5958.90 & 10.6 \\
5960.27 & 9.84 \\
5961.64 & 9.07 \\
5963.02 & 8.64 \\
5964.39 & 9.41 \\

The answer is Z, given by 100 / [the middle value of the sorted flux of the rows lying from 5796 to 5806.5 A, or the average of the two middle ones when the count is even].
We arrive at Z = 10.34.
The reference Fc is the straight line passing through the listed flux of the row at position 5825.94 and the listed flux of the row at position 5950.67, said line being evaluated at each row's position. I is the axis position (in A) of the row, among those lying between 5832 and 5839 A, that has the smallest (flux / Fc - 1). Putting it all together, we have 5838.03 A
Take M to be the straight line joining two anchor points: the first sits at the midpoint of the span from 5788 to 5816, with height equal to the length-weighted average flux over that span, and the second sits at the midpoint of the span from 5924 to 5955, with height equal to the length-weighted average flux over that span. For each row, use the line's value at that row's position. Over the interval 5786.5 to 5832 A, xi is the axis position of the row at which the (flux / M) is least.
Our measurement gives 5824.60 A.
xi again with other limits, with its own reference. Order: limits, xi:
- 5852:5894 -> 5854.18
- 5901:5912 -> 5911.07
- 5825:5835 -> 5825.94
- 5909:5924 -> 5916.52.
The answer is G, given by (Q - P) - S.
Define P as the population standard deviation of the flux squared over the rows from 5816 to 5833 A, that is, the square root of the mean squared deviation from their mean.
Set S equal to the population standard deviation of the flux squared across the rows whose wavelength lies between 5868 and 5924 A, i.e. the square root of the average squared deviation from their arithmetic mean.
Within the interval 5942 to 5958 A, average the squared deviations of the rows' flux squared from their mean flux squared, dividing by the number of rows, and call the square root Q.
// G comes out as -208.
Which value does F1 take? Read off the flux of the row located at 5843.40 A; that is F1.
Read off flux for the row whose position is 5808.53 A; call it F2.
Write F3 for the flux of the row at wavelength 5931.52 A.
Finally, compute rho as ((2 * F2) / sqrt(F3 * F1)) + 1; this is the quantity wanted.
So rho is 2.94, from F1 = 11.1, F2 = 10.1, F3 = 9.77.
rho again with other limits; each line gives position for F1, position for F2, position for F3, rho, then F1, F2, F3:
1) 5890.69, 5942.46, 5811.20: 2.81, 11.4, 9.46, 9.62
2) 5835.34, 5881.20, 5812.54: 2.91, 10.8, 10.3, 10.8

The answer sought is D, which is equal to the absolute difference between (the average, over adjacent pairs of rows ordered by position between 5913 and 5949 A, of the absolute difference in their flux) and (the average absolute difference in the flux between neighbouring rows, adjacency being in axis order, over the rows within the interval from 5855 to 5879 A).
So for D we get 2.4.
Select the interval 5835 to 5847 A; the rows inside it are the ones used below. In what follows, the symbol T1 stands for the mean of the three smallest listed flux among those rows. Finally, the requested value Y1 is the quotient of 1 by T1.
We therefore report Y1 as 0.1109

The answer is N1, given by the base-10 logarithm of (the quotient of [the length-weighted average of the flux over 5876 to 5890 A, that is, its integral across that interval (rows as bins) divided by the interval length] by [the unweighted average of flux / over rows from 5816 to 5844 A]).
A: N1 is 0.15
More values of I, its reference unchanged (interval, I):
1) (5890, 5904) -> 5900.19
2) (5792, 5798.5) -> 5797.84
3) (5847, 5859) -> 5854.18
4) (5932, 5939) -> 5935.62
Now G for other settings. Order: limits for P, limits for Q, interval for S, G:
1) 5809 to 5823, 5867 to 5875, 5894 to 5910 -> 203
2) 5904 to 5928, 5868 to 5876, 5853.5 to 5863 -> 414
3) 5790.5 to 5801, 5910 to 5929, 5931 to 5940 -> -9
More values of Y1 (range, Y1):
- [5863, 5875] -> 0.1058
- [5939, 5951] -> 0.1043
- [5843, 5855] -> 0.1151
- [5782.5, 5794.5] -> 0.1010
